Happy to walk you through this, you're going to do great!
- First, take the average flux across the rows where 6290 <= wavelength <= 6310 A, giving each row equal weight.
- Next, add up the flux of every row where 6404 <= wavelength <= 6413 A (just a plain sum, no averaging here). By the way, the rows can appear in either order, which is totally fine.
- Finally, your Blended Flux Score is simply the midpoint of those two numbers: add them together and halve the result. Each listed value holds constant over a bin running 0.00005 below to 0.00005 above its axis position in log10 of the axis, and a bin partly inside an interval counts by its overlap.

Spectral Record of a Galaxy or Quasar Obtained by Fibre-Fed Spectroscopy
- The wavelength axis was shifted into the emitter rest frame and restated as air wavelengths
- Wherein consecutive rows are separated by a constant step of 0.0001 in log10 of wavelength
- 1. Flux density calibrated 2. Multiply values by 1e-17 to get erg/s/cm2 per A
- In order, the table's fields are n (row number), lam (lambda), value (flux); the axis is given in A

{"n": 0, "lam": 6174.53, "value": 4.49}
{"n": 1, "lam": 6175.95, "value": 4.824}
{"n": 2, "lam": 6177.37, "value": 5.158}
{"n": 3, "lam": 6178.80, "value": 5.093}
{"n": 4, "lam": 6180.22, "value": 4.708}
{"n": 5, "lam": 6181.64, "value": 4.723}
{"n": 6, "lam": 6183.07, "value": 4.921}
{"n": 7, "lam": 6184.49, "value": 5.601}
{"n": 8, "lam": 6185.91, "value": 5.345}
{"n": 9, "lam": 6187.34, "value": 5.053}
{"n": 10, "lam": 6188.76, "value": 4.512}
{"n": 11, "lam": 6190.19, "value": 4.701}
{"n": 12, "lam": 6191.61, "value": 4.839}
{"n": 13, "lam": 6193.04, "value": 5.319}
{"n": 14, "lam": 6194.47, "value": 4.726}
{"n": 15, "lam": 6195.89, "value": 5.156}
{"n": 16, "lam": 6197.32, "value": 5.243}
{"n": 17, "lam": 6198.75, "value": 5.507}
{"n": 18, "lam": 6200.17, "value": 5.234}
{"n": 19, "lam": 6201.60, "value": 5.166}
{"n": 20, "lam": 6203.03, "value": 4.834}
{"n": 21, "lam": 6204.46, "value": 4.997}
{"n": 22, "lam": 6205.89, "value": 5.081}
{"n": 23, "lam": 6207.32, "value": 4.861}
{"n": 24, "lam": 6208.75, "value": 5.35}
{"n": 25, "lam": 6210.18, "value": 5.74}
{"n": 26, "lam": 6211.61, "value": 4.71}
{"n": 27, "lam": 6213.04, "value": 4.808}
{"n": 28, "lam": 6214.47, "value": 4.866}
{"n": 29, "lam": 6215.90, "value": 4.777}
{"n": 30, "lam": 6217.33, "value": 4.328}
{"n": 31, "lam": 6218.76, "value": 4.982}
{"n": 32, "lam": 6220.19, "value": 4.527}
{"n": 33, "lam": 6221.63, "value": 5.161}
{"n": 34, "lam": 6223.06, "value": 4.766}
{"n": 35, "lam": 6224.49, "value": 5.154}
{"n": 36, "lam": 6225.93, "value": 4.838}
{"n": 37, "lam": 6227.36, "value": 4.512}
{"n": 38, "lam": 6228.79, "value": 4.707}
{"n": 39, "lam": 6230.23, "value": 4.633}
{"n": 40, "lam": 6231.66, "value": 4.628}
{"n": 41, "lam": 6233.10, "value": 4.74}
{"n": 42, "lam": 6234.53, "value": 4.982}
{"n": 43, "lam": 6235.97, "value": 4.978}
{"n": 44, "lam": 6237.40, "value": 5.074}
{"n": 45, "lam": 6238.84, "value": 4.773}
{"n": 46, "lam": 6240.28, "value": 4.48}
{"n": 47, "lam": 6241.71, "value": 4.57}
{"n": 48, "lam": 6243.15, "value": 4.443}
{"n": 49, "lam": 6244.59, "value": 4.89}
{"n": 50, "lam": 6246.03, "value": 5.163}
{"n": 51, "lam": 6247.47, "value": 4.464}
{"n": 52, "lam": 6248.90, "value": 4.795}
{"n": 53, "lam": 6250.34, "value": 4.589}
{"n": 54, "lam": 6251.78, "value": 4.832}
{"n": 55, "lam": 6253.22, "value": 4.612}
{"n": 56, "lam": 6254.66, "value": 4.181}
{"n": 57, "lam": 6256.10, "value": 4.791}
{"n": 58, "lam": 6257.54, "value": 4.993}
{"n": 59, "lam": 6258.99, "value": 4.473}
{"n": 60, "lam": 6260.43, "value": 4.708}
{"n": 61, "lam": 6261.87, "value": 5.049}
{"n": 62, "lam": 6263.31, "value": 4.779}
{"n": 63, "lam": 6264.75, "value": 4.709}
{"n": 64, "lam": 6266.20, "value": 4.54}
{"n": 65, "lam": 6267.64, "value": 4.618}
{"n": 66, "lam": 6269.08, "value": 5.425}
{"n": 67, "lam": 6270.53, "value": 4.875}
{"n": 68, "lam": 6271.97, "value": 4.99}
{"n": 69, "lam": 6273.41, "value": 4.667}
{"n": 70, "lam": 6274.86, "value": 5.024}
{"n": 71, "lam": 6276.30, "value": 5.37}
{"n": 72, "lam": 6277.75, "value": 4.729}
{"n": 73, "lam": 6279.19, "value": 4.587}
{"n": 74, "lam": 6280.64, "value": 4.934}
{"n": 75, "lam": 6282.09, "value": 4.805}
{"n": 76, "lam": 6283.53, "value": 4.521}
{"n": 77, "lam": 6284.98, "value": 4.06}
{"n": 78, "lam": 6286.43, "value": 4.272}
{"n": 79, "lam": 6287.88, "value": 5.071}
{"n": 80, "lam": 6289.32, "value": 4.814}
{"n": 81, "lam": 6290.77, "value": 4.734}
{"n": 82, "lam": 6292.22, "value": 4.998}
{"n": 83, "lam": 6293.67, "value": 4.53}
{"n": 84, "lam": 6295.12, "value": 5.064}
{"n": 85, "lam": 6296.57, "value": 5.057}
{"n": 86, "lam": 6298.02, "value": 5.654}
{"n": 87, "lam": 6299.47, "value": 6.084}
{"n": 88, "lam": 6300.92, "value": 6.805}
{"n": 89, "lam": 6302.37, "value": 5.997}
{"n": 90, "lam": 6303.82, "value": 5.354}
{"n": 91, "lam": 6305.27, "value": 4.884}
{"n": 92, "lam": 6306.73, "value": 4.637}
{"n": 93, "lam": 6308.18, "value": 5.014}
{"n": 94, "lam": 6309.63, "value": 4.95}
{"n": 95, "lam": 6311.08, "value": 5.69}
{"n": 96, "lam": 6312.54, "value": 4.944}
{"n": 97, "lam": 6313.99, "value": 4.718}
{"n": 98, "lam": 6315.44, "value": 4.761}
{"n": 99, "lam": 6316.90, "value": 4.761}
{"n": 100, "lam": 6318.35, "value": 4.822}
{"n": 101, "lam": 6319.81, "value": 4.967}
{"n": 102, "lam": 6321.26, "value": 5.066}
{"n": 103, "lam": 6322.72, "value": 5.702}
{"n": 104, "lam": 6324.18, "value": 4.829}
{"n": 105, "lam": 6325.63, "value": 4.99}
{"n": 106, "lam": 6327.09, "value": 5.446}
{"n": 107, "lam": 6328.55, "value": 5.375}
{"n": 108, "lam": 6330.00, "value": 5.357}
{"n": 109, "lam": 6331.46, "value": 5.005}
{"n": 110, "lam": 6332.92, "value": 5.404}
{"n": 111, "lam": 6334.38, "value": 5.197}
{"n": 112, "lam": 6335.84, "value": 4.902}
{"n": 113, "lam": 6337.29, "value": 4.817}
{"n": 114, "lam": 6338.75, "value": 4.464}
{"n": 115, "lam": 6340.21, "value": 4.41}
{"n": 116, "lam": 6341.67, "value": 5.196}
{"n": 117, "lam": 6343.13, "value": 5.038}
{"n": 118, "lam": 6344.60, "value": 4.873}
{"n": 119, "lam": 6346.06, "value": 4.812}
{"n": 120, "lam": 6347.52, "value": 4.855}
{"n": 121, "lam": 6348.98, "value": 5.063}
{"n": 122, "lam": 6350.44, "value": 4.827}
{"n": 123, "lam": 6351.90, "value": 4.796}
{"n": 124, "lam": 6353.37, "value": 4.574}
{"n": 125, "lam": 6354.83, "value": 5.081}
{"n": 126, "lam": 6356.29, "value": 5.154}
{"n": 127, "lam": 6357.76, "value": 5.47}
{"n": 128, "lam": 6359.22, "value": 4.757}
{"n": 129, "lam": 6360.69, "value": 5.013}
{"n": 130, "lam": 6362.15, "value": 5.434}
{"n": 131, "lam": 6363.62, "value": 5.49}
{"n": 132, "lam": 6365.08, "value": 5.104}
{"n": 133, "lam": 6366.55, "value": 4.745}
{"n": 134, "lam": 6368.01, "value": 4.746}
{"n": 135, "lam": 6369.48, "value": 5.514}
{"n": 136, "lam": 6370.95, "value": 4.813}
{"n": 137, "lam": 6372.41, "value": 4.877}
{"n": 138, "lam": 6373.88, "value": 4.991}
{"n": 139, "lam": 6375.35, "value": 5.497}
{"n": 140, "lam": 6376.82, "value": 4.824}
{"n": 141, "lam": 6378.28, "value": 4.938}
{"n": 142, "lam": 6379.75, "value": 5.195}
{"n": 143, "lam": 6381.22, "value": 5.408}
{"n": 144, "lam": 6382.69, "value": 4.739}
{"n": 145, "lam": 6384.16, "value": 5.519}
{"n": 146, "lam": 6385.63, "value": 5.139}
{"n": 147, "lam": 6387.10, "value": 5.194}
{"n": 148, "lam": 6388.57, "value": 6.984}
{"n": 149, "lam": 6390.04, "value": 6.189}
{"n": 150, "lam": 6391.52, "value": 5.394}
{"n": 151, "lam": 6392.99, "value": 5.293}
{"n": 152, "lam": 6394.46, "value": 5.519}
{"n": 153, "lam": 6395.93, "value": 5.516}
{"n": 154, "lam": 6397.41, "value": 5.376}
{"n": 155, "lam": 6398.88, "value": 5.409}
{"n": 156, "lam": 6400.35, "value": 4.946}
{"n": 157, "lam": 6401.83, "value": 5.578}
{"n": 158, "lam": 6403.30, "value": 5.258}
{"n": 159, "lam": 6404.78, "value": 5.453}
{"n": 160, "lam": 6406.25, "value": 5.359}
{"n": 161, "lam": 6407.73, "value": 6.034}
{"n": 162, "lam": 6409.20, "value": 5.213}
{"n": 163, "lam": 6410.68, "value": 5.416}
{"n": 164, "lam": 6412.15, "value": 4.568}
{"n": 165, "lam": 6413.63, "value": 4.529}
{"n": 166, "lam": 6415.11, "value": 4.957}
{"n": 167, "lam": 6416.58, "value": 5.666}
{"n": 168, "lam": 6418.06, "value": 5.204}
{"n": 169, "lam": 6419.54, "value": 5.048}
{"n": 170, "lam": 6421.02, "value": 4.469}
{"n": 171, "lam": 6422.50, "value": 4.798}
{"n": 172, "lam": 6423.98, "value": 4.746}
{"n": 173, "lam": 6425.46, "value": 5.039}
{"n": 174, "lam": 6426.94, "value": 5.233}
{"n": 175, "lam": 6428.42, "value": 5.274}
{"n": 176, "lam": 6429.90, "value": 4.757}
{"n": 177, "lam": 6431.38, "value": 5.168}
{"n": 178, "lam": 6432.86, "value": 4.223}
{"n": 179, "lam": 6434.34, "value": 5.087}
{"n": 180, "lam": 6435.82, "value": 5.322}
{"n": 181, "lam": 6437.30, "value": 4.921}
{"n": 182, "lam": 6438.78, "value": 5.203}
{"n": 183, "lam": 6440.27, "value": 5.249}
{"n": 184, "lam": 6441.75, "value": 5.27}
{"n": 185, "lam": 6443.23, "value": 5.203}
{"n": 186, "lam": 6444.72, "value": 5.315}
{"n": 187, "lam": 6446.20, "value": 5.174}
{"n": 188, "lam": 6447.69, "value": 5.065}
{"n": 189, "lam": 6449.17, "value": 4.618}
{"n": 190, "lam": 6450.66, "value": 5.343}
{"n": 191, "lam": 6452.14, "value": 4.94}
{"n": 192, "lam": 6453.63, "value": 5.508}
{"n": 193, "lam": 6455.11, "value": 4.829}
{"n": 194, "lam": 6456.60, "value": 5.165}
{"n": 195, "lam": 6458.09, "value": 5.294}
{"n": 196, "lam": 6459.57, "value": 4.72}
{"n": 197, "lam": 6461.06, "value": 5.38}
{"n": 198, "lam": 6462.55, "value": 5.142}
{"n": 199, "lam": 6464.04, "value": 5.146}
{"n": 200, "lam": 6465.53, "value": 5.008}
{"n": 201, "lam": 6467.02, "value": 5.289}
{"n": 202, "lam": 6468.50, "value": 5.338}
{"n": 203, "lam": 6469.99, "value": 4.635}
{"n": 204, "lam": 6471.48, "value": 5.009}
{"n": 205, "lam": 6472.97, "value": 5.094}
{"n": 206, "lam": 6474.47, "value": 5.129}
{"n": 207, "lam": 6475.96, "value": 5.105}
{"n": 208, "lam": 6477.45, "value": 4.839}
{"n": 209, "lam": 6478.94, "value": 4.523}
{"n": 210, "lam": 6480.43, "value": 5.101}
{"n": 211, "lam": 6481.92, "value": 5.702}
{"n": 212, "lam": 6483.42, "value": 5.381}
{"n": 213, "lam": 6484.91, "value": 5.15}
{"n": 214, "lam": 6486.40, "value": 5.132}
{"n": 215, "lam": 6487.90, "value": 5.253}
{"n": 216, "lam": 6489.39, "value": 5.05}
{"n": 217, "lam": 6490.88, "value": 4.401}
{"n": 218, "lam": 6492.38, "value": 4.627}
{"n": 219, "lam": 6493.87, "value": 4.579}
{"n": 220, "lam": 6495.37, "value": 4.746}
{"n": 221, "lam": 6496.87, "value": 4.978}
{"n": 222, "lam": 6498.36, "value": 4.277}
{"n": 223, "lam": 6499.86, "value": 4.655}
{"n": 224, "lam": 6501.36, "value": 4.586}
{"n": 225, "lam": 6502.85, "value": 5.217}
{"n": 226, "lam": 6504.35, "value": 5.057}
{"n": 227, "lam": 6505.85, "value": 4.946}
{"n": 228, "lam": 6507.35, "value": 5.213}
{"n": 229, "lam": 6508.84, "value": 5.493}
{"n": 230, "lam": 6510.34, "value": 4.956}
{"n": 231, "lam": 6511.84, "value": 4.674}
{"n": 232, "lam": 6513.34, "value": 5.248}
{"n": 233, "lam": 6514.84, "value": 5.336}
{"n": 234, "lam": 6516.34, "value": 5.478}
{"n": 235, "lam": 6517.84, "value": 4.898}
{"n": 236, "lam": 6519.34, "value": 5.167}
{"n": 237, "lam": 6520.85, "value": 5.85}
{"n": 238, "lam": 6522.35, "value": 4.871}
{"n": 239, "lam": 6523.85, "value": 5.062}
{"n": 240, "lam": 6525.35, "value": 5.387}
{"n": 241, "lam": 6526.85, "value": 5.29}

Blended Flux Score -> 19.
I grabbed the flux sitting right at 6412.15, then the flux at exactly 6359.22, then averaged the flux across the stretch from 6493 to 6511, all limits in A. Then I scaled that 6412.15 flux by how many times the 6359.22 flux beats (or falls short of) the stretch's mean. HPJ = 4.44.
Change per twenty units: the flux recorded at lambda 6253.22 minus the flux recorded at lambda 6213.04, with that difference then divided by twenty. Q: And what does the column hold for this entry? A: -0.010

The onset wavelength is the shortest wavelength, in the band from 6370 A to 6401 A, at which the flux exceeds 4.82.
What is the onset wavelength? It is 6372.41 A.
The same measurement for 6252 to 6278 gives 6257.54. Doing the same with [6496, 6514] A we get 6496.87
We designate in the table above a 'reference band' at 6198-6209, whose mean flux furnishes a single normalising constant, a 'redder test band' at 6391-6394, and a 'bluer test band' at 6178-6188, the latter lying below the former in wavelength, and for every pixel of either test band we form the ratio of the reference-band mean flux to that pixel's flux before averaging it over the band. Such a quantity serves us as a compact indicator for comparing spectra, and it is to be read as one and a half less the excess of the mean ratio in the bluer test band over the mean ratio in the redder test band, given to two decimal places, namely 1.44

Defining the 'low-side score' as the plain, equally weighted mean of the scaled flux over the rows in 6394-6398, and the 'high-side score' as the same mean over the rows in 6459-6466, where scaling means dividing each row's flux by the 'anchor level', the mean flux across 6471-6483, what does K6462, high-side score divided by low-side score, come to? 0.93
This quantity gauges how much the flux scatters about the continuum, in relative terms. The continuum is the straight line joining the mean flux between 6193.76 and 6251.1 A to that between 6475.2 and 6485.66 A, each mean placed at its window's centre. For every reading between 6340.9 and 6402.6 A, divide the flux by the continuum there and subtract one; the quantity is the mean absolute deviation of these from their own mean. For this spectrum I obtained 0.061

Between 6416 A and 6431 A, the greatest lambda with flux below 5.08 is 6429.90 A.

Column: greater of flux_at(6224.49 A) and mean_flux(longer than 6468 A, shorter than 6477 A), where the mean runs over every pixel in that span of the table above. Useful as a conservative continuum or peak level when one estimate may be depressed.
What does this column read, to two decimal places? 5.15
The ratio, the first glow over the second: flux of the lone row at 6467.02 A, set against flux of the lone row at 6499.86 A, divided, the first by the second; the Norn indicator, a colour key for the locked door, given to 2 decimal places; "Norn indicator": 1.14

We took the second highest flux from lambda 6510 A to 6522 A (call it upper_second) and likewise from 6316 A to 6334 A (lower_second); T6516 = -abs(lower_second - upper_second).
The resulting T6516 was 0.0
